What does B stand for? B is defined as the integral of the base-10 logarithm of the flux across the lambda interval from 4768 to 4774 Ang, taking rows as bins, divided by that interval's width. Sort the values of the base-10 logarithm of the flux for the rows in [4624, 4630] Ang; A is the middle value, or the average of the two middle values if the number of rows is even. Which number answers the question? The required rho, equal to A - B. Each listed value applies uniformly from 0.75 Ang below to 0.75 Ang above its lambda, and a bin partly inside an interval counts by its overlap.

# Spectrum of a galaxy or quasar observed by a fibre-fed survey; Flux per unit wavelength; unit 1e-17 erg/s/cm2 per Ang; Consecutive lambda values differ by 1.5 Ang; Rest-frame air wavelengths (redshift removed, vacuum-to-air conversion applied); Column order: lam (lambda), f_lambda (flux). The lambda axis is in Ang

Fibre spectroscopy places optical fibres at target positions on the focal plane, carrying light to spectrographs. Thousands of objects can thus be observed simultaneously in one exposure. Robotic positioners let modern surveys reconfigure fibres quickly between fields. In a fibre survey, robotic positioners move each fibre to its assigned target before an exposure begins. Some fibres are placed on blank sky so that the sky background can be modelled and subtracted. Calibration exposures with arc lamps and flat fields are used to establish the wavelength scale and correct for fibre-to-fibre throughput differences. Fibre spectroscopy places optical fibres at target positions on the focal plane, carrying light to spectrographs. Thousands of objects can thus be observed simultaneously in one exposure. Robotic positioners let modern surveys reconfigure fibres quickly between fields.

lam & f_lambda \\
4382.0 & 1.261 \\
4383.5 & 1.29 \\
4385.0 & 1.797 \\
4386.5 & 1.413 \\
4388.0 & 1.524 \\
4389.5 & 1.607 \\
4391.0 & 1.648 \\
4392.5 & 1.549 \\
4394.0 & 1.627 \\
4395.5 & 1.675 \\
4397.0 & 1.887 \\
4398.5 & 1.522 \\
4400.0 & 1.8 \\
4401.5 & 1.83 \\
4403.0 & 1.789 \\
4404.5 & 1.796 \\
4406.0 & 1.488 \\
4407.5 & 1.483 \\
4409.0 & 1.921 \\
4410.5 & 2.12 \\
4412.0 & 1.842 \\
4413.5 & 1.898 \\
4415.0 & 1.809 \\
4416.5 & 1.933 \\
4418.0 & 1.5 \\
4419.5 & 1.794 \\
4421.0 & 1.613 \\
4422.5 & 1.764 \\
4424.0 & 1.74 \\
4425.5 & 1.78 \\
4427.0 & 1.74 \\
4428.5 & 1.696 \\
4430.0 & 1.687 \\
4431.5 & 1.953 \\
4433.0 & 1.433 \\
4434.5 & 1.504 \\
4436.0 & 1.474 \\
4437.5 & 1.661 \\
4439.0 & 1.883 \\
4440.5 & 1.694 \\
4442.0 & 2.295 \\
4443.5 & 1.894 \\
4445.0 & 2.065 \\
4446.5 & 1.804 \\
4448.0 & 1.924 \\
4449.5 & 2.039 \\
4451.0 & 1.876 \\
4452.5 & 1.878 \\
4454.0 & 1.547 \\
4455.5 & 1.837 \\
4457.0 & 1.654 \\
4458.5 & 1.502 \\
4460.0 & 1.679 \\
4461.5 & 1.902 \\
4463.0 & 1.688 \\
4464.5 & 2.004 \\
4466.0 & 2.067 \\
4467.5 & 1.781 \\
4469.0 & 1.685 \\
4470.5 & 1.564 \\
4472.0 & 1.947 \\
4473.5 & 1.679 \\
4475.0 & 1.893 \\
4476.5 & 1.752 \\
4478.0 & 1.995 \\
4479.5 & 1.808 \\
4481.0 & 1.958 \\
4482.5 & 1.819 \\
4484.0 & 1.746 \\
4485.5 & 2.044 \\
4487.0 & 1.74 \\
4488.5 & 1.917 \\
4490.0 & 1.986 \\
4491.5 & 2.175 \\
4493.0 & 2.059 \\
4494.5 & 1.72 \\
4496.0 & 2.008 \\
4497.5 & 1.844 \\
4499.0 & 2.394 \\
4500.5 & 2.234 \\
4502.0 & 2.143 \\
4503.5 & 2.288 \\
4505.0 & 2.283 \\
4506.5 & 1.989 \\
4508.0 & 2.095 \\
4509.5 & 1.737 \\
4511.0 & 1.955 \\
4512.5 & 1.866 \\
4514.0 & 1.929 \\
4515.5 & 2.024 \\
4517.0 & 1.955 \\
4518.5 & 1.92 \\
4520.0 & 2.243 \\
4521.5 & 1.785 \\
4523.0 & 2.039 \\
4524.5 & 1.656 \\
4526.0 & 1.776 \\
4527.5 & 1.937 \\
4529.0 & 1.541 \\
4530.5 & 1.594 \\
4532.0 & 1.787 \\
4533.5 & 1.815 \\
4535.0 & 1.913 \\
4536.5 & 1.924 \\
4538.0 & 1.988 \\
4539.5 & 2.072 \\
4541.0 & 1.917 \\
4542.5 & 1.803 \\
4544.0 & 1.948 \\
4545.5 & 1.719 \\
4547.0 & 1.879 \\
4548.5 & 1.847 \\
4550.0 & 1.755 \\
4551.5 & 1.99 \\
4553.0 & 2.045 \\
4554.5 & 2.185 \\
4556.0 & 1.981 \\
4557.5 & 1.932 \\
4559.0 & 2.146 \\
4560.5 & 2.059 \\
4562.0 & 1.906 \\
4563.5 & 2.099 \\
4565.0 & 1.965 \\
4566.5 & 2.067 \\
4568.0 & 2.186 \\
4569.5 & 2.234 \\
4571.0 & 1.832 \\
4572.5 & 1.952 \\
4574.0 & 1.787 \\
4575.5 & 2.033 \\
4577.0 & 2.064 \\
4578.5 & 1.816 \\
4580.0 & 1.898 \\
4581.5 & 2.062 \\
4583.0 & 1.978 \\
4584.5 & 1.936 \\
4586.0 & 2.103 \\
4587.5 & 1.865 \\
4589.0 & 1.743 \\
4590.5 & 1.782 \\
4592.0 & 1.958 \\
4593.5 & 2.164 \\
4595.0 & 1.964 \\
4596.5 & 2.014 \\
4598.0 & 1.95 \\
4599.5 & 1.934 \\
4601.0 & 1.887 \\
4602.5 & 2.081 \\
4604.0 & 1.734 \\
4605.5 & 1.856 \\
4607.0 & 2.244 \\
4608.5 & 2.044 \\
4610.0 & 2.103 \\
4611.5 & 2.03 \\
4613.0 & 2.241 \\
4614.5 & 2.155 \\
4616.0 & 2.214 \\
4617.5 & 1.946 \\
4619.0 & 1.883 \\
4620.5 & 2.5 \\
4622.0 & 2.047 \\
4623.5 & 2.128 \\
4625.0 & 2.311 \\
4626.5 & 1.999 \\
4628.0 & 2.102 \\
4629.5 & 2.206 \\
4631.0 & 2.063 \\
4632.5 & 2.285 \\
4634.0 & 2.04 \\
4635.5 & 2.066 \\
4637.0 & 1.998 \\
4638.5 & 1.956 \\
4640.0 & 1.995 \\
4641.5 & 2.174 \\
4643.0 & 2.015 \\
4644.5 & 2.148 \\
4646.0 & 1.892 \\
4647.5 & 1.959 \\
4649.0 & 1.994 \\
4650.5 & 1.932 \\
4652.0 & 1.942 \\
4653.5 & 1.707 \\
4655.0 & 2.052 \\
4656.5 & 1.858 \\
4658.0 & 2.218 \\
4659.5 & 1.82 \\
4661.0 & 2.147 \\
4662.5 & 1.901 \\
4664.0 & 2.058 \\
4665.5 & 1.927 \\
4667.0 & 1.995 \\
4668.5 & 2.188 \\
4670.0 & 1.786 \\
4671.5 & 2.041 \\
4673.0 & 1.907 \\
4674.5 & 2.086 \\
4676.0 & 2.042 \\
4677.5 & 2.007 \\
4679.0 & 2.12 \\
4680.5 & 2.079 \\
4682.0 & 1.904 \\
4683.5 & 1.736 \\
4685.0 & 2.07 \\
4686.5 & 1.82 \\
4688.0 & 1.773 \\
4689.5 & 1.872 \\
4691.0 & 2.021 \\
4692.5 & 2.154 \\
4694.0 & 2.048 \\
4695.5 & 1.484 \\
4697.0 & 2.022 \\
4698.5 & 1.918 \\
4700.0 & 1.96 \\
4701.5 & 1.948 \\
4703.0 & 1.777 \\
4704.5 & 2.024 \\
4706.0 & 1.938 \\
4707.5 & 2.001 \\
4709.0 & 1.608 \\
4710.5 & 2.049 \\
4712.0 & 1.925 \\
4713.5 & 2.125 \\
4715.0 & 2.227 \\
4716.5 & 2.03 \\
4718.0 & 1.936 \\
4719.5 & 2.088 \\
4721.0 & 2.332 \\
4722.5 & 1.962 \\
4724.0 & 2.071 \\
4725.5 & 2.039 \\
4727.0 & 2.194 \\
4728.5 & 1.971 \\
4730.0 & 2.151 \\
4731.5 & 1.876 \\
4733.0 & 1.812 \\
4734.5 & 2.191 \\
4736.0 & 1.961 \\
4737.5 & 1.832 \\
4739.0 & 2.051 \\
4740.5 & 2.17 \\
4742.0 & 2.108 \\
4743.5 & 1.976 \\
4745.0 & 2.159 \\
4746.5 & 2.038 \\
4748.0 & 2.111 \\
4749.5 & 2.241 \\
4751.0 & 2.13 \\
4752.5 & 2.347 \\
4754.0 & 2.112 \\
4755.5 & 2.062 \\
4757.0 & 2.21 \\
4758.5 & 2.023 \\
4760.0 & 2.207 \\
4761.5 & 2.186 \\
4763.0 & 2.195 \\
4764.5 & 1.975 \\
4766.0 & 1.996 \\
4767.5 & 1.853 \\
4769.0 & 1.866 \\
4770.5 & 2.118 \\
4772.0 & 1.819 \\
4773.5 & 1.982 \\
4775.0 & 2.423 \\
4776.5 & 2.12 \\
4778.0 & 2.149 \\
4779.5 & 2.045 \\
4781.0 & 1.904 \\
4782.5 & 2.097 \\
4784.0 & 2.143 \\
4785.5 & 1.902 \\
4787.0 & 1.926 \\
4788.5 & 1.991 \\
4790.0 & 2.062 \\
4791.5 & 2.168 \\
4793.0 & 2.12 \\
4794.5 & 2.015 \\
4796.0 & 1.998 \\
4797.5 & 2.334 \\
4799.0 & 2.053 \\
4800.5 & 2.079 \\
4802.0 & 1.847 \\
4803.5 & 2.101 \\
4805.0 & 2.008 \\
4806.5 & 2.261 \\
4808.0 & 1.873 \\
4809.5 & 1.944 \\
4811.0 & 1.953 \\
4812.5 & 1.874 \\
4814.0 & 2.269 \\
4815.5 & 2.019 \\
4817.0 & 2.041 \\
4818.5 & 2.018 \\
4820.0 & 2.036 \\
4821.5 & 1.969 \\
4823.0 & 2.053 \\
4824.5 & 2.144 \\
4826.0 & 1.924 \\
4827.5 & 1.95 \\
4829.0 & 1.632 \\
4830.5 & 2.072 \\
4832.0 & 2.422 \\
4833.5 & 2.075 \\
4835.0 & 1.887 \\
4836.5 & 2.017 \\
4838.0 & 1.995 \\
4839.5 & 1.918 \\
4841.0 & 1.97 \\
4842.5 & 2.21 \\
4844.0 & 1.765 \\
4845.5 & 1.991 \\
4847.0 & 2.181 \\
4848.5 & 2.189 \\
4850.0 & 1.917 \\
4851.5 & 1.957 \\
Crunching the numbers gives 0.05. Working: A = 0.333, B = 0.287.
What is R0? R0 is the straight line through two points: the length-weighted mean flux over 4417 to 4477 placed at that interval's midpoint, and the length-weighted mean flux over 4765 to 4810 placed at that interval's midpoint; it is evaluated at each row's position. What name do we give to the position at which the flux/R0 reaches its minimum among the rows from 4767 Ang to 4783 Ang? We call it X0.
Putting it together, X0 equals 4772.0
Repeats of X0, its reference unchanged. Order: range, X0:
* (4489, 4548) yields 4529.0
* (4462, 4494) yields 4470.5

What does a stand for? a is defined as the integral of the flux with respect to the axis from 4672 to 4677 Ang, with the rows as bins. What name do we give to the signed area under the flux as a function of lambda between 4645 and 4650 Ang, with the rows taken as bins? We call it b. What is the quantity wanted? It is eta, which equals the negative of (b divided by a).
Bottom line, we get -0.97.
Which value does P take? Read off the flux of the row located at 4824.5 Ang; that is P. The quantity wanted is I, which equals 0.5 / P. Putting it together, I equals 0.233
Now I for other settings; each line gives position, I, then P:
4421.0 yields 0.310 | 1.613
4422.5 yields 0.283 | 1.764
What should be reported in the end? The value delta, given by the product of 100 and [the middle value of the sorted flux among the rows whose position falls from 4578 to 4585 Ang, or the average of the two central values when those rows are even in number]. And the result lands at 194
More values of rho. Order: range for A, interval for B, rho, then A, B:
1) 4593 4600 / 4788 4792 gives -0.02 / 0.293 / 0.316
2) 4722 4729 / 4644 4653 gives 0.02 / 0.309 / 0.293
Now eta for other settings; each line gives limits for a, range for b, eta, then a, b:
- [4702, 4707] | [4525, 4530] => -0.91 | 9.6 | 9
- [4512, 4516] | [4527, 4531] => -0.87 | 7.8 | 7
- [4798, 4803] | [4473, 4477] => -0.71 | 10.1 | 7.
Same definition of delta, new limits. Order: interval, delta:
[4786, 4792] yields 203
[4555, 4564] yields 202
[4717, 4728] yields 207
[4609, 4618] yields 213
